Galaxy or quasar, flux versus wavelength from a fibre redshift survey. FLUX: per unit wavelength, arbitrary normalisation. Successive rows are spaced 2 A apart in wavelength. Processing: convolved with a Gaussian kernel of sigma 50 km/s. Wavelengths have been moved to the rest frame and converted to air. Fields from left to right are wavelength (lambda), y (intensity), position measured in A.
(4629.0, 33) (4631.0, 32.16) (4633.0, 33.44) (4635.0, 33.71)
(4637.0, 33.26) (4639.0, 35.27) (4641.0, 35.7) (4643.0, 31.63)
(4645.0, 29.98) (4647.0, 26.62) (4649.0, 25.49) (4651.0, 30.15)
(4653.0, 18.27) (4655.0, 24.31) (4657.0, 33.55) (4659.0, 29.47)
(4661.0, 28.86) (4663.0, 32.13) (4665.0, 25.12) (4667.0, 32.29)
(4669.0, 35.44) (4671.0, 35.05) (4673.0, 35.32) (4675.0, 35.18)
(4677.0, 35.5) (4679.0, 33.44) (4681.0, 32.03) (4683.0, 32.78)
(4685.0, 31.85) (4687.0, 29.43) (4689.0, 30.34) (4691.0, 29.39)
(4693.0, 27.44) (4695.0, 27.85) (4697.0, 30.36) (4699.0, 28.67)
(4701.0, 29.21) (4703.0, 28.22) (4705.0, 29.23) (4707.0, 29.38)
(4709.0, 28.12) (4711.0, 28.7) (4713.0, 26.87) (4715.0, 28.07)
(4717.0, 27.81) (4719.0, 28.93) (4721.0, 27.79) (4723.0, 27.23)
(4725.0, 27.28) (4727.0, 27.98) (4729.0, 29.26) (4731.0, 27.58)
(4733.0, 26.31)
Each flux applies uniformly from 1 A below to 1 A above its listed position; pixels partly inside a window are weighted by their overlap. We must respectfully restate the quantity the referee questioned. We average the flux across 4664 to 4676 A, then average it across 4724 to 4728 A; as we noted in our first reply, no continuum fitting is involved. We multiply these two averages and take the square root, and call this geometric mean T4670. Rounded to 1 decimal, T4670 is 30.2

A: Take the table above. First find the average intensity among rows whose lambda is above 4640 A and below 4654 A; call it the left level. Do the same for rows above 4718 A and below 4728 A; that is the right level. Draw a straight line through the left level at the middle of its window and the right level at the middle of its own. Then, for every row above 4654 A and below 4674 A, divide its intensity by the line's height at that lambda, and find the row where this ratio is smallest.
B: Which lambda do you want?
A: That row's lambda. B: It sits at 4655.0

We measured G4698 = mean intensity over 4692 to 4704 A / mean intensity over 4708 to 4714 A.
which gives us 1.03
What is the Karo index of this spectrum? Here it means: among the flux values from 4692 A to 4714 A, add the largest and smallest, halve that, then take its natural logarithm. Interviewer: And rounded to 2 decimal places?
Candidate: 3.35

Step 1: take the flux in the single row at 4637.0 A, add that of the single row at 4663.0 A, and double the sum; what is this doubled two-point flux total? 131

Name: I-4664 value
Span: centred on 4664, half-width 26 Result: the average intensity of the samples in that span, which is 31.0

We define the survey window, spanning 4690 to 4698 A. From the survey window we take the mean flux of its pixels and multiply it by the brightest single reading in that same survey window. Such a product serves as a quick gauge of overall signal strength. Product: 873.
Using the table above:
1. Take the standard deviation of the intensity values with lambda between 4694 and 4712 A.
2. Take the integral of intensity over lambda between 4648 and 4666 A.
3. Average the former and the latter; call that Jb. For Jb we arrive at 248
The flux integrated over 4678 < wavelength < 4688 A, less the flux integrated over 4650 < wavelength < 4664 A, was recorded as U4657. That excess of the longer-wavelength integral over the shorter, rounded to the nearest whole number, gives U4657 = -74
